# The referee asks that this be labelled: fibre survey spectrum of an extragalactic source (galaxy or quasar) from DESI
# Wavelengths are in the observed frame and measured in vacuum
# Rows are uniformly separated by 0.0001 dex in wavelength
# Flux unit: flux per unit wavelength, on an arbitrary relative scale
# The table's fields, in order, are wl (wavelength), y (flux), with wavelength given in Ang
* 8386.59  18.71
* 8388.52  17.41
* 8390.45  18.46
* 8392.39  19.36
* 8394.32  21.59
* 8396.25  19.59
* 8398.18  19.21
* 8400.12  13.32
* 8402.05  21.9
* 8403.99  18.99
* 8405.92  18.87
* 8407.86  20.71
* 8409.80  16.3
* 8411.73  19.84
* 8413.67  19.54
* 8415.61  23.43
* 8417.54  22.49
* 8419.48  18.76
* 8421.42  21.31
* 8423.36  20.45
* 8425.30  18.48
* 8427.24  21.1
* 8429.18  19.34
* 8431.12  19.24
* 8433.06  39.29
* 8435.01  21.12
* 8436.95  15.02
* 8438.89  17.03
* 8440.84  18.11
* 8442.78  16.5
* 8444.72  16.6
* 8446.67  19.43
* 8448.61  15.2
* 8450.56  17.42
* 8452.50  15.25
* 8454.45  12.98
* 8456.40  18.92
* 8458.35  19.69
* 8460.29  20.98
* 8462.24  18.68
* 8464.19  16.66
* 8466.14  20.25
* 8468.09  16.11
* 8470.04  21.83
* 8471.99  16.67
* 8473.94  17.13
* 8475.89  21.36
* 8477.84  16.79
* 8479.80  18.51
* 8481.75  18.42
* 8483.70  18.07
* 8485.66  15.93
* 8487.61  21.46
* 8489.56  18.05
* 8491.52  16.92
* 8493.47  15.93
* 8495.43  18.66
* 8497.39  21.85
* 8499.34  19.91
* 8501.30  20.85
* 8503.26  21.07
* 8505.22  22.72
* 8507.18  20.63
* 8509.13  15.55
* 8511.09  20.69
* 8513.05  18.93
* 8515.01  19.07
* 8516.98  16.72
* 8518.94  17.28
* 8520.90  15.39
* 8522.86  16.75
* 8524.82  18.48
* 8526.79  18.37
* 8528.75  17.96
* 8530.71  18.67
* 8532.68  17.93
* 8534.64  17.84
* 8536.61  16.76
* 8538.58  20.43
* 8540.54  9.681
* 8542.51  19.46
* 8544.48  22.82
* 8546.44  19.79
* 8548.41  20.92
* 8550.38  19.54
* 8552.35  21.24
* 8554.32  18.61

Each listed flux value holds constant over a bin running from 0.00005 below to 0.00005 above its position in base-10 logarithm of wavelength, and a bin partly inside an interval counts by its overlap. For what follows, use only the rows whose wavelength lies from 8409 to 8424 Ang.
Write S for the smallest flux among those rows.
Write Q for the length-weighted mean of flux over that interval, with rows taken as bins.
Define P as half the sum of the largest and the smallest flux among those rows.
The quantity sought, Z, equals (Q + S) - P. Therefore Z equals 16.7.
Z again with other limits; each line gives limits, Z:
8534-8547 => 11.5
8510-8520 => 16.5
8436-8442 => 15.2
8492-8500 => 16.0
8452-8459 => 13.3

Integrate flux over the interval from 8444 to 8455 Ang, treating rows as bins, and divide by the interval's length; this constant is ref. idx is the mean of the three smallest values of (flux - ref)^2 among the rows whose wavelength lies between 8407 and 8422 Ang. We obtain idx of 6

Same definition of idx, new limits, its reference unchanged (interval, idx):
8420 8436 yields 8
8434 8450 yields 0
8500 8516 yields 5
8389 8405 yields 7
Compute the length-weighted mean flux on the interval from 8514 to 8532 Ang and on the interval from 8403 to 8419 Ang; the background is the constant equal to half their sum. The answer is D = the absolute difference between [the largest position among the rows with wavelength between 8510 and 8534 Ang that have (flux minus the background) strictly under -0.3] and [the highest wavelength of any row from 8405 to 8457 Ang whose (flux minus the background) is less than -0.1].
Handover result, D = 78.2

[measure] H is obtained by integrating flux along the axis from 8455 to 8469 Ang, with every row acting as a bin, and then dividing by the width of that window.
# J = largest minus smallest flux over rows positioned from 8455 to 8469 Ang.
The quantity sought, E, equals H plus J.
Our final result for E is 23.5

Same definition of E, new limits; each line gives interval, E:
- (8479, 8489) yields 24.0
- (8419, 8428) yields 22.9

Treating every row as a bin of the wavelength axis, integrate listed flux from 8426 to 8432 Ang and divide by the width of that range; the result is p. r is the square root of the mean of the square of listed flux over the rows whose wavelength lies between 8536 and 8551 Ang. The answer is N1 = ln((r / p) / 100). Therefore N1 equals -4.65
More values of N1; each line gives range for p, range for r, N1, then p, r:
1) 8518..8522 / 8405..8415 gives -4.45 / 16.4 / 19.1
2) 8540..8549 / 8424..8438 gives -4.40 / 18.9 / 23.1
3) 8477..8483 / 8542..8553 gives -4.46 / 17.9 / 20.7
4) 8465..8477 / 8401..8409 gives -4.54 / 18.8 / 20.2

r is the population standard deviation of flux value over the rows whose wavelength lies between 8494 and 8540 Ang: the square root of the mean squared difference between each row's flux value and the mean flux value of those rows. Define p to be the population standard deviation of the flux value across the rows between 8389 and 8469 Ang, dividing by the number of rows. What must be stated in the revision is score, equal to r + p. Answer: 5.9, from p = 4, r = 1.9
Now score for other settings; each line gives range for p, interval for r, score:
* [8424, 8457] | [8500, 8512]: 7.8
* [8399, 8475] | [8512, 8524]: 5.4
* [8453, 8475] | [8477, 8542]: 4.8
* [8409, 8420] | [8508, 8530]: 3.9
